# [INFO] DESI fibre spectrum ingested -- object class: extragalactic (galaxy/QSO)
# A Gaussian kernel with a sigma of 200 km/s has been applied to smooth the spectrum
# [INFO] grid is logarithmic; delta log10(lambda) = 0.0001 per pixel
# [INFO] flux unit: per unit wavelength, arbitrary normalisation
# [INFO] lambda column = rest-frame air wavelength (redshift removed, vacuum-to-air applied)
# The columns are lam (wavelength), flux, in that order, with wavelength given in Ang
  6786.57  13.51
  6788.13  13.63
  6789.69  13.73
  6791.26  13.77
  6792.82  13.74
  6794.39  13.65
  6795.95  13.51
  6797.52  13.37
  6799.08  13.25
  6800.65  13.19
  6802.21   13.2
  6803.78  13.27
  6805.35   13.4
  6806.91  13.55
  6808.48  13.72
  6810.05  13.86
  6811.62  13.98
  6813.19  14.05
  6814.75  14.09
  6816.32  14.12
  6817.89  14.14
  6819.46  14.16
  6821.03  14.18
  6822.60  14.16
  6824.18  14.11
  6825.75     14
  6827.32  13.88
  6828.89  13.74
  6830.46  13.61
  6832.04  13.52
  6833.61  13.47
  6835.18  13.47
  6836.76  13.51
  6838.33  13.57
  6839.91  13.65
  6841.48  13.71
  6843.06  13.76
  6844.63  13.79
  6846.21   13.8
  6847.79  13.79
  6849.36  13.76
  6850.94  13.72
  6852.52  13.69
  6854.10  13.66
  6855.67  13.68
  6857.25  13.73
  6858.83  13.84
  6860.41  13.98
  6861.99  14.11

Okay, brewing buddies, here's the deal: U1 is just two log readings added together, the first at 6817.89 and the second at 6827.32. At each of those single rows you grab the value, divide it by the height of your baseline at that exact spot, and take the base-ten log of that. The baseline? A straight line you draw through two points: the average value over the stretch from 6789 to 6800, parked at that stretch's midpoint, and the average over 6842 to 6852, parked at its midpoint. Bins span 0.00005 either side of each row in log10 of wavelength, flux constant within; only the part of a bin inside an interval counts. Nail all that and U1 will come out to 0.021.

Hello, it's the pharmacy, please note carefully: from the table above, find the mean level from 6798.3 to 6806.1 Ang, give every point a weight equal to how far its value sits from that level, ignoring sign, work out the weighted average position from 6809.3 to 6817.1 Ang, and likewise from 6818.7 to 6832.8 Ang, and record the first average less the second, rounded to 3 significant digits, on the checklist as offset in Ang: -10.9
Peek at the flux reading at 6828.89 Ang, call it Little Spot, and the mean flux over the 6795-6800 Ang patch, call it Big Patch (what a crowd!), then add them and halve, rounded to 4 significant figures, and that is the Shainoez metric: 13.56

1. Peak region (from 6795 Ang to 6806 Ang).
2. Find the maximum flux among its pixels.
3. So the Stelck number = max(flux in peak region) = 13.51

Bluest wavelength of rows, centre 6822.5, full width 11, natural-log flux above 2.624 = 6817.89 Ang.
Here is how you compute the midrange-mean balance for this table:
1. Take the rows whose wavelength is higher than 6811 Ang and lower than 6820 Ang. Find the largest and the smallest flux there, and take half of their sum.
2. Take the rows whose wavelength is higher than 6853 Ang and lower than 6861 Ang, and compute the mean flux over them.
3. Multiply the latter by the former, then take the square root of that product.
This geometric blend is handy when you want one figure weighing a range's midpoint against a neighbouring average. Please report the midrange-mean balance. 13.9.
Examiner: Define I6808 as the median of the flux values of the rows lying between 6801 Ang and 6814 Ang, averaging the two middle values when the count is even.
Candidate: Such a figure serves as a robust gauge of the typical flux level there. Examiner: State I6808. 13.6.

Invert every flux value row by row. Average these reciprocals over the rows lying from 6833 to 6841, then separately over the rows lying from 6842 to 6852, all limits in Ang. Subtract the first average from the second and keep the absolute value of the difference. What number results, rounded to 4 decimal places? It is 0.0013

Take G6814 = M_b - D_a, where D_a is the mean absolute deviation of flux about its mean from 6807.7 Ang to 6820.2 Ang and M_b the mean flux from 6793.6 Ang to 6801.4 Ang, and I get 13.3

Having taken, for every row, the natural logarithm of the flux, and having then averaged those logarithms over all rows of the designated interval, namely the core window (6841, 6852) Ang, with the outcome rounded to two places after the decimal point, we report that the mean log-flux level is 2.62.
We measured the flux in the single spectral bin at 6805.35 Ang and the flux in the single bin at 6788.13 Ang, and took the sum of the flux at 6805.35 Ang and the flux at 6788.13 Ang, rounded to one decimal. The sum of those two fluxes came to 27.0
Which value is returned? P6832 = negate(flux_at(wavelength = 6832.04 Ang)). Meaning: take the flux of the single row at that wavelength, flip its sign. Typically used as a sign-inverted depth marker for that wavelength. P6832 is -13.5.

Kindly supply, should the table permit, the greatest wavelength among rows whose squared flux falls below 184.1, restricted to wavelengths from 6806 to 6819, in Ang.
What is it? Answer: 6806.91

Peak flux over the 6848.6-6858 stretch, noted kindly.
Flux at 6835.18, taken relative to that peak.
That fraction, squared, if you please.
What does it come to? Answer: 0.96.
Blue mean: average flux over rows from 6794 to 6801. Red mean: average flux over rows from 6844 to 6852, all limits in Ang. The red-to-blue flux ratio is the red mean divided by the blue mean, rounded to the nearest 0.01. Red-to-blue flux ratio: 1.03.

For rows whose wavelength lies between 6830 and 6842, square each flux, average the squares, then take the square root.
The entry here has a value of 13.6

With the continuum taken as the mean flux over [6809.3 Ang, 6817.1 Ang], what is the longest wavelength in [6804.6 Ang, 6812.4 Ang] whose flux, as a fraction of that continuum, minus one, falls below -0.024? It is 6806.91 Ang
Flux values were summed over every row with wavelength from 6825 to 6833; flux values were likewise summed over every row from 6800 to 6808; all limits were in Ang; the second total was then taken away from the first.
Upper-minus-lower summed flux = 2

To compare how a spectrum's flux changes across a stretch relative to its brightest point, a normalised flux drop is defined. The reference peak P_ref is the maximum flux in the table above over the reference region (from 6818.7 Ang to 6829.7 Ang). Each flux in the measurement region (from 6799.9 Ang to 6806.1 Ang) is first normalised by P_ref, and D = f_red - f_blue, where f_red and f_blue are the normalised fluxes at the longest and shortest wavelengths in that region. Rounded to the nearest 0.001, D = 0.015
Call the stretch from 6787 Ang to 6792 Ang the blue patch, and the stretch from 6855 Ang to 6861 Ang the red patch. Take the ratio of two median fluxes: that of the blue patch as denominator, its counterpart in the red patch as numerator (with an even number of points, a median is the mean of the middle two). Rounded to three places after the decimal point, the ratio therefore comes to 1.004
